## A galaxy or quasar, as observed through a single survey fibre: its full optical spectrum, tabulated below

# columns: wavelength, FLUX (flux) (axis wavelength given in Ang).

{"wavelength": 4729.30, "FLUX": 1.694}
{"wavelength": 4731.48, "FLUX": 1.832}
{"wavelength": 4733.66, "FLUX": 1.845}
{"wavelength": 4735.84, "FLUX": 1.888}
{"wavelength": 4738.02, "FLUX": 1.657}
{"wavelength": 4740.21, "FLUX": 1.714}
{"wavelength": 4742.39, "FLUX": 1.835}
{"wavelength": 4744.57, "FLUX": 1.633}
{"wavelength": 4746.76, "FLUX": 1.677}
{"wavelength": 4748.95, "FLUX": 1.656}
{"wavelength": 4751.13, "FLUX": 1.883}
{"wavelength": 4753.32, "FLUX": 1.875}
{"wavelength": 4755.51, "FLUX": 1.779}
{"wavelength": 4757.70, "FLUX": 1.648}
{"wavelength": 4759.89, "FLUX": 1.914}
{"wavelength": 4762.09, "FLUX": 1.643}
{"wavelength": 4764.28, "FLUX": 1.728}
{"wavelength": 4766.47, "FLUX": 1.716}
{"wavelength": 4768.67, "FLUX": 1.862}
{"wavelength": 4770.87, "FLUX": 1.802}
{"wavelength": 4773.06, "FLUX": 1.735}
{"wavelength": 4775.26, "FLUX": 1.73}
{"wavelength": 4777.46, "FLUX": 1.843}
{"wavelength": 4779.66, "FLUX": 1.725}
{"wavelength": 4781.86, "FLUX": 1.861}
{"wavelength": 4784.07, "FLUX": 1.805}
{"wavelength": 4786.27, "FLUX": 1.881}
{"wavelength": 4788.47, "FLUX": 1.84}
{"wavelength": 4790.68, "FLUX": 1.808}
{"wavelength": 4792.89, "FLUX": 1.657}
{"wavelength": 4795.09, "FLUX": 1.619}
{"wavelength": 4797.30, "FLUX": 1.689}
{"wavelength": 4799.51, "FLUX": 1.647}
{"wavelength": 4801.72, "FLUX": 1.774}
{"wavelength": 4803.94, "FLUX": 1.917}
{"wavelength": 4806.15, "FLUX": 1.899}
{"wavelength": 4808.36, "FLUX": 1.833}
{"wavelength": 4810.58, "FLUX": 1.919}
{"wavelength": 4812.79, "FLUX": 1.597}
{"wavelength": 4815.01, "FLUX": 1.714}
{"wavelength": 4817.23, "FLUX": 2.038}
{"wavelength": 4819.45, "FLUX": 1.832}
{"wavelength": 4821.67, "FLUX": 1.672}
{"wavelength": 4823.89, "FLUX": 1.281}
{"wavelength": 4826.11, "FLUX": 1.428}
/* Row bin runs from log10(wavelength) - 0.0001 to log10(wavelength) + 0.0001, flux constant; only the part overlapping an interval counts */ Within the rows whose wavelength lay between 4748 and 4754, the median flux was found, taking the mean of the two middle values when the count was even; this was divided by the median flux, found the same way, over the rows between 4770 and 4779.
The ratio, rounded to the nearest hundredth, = 1.06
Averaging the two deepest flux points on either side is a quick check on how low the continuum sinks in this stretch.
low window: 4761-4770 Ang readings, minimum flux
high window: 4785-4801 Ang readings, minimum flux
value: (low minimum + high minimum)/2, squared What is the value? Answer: 2.66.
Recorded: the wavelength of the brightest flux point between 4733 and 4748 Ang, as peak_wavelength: 4735.84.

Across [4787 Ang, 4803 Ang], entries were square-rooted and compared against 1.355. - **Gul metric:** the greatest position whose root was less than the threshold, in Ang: 4801.72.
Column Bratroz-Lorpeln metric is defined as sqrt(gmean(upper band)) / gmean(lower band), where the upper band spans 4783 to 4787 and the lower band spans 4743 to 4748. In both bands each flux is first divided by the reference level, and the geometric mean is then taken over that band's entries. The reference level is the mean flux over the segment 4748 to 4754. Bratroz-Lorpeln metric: 1.10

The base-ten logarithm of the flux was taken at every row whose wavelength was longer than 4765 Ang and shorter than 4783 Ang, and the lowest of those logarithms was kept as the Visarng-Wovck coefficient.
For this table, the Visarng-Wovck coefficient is 0.235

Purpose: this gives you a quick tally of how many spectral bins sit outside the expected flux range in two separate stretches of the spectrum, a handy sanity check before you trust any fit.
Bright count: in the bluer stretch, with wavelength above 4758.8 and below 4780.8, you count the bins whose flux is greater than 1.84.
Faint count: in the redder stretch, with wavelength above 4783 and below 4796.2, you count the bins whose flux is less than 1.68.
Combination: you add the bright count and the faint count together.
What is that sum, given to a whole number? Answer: 5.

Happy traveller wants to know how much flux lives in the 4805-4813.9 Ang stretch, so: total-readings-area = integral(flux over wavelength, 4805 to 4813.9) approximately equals 16.1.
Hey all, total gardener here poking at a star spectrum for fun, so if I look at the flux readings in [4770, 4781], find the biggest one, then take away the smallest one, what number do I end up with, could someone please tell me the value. 0.118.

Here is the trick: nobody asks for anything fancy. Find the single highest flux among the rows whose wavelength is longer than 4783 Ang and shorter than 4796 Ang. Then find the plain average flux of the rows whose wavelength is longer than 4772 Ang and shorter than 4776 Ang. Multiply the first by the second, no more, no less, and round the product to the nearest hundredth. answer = 3.26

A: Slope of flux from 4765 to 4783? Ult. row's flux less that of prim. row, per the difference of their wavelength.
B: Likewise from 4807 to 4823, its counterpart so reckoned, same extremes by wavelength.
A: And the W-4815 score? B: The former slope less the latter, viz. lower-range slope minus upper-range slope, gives 0.022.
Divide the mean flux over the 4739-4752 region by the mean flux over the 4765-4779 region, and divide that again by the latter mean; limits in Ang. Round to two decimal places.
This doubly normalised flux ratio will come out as 0.55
